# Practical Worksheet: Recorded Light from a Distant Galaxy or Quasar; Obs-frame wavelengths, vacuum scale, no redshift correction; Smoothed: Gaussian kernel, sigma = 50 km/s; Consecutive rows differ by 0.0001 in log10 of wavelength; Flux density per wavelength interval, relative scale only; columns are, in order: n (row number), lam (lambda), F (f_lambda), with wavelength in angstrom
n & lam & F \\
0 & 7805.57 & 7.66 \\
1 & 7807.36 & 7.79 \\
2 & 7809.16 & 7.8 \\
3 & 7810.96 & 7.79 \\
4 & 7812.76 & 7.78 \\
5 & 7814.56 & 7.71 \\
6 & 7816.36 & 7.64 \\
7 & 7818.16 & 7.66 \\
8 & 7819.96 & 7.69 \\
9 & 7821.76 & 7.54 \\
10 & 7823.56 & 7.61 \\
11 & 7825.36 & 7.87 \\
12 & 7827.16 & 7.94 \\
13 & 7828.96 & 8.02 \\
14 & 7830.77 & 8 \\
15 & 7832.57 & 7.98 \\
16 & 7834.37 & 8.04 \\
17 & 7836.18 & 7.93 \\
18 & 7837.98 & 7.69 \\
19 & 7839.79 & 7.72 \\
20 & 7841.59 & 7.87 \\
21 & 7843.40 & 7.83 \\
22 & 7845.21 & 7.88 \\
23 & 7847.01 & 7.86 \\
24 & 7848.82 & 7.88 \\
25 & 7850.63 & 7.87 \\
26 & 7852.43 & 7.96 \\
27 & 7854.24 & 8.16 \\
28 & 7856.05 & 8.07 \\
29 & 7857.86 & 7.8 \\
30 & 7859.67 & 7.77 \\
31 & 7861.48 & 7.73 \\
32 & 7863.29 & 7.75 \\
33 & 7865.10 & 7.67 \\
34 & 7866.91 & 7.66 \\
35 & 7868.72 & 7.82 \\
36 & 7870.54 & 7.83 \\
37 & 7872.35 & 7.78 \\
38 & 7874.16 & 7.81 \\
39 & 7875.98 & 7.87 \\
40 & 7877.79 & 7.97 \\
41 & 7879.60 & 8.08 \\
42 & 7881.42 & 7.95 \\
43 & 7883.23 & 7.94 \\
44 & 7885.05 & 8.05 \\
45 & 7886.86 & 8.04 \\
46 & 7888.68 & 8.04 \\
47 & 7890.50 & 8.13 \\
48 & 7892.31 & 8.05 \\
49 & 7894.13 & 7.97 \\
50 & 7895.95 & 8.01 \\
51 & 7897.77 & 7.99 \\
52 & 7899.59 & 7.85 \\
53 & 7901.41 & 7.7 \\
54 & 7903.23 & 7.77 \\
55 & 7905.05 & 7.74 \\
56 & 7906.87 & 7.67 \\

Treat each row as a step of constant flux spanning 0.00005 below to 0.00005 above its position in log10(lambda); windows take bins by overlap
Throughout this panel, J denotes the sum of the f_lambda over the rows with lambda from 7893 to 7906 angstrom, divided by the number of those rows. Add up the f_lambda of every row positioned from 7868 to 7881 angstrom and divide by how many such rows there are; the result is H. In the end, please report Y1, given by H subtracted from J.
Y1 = -0.02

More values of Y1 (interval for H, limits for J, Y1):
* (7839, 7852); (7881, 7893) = 0.18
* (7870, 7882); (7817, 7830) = -0.14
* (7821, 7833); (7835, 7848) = -0.03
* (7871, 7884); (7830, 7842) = -0.02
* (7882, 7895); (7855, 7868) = -0.25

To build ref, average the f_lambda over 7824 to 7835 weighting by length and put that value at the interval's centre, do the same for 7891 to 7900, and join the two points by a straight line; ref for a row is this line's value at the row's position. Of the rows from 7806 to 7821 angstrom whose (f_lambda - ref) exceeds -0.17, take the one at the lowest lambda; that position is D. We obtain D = 7807.36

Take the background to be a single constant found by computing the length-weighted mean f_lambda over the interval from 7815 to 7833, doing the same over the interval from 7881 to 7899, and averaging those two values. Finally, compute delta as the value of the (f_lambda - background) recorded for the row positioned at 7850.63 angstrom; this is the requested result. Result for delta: -0.03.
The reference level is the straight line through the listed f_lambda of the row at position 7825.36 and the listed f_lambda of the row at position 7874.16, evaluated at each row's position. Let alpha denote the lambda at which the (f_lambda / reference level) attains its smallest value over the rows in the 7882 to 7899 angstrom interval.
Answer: 7883.23 angstrom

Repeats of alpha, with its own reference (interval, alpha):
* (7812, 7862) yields 7821.76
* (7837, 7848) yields 7837.98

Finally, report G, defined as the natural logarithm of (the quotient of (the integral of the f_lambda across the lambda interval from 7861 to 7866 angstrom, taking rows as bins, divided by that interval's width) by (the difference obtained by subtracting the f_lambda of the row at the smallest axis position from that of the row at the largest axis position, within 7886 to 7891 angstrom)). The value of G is 4.5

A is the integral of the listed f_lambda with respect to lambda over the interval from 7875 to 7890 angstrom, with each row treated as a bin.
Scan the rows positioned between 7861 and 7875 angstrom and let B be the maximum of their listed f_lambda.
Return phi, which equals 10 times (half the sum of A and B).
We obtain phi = 639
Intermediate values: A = 120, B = 7.83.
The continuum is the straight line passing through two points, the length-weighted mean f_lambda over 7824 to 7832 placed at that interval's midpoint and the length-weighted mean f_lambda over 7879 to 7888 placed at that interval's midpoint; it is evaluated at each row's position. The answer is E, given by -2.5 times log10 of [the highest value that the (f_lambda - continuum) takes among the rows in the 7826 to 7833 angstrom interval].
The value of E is 2.77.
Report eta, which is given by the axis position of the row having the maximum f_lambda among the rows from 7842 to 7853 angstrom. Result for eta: 7852.43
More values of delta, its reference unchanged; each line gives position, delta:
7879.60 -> 0.18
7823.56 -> -0.29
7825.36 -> -0.03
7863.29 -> -0.15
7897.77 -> 0.09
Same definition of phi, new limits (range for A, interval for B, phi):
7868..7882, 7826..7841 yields 592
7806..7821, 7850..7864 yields 621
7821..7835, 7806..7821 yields 591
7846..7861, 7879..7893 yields 634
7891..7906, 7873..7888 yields 632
